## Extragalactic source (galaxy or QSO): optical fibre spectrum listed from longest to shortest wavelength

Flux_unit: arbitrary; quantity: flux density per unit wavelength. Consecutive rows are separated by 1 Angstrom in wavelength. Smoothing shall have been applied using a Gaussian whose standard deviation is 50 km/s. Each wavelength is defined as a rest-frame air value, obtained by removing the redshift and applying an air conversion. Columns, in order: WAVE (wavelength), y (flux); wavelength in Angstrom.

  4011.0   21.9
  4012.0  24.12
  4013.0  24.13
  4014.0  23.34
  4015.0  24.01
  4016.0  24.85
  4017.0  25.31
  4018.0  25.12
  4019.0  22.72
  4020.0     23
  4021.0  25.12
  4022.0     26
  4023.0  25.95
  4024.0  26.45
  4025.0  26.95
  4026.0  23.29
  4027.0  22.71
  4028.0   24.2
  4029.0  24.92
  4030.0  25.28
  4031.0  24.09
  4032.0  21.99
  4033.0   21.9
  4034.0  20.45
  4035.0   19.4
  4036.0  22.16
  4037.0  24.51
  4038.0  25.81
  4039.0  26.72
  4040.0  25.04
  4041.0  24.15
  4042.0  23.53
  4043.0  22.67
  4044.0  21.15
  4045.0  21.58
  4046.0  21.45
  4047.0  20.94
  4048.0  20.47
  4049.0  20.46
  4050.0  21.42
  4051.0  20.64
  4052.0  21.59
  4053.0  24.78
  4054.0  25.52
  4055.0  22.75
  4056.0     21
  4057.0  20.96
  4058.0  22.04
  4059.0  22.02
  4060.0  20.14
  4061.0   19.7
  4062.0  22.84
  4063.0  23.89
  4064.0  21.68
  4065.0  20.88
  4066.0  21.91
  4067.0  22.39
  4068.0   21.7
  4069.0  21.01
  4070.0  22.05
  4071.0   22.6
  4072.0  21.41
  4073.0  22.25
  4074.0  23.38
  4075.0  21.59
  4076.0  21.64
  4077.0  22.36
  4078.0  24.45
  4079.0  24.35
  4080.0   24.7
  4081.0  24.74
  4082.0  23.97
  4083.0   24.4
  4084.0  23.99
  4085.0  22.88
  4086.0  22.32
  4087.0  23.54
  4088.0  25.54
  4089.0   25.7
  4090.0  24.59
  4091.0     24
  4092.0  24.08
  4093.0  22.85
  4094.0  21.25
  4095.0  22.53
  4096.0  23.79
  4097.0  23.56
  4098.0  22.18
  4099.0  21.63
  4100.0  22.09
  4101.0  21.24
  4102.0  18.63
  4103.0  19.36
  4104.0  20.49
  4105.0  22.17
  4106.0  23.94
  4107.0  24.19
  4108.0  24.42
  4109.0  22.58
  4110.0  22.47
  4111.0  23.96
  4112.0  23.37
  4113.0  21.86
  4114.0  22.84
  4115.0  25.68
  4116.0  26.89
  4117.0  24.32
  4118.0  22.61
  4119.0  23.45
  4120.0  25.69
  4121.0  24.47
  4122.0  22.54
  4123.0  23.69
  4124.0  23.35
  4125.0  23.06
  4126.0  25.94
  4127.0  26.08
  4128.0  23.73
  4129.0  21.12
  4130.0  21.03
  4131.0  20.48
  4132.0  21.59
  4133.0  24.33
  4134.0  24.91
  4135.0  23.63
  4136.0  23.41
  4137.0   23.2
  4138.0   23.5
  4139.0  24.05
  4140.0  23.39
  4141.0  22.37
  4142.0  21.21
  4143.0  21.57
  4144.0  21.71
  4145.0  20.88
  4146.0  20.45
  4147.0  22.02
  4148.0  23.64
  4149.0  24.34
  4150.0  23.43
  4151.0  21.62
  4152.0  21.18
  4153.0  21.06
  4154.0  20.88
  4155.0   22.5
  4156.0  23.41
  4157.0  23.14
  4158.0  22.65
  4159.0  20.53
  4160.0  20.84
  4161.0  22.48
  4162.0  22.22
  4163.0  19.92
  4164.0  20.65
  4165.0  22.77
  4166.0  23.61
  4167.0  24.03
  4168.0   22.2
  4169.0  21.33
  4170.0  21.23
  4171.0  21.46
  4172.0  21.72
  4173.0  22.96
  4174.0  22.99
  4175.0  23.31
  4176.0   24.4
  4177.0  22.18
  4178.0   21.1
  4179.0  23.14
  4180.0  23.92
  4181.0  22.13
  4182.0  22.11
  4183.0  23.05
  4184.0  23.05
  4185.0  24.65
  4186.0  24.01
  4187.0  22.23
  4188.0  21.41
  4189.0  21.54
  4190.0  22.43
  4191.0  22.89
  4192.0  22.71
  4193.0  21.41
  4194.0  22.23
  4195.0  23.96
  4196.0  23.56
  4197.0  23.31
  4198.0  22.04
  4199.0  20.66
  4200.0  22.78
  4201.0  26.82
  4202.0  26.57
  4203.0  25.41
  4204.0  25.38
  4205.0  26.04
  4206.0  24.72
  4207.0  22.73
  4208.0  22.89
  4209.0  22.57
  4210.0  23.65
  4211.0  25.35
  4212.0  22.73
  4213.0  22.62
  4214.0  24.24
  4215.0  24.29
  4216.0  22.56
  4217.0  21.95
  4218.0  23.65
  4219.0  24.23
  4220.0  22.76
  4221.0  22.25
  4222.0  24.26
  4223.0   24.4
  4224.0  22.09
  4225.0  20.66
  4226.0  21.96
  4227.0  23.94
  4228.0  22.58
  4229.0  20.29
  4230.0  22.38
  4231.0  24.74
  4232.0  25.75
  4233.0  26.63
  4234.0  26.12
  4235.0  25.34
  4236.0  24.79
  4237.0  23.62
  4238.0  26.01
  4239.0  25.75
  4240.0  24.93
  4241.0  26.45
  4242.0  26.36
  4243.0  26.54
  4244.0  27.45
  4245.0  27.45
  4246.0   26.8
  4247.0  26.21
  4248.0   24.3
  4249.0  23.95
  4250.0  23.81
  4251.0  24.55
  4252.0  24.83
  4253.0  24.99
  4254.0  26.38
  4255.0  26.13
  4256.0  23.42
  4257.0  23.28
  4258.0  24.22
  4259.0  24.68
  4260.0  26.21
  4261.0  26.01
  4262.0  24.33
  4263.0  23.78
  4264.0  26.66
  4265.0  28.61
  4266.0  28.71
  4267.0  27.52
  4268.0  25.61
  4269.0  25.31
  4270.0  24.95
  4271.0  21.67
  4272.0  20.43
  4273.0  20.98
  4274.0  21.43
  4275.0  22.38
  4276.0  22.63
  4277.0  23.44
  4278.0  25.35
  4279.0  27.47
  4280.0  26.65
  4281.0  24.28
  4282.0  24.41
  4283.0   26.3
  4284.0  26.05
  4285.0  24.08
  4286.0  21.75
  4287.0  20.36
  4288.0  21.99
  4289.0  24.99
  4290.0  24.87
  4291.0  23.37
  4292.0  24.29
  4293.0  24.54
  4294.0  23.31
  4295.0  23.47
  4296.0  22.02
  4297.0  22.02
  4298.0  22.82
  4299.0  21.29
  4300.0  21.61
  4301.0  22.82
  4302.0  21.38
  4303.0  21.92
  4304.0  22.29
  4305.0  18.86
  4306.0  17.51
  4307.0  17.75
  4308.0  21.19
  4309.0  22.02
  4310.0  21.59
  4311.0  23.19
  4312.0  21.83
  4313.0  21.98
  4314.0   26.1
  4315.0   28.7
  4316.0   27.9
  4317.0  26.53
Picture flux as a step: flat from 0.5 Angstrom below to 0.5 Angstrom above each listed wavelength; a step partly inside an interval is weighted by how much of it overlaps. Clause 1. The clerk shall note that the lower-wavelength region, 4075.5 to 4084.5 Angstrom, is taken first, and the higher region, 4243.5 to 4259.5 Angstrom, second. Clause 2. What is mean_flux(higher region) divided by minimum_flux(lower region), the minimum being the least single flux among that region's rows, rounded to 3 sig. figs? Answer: 1.16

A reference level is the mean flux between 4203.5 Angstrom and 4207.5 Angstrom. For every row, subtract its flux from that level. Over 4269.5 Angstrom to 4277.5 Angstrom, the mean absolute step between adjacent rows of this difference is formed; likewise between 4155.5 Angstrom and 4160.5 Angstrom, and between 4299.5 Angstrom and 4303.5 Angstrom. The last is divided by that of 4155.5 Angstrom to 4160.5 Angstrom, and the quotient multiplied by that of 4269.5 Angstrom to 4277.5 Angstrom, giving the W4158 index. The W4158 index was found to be 1.4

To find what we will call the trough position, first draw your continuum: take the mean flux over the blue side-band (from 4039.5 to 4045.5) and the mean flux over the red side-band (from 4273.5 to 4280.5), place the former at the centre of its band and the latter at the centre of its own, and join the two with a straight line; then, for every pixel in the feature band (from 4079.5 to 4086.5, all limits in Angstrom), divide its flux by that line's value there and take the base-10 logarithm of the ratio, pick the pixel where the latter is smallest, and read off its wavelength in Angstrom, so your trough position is 4086.0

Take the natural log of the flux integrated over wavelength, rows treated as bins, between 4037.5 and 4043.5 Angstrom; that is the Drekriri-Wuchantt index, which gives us 5.0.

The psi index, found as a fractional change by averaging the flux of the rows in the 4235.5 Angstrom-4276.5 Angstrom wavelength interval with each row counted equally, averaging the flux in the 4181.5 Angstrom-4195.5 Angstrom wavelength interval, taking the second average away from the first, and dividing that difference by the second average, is 0.101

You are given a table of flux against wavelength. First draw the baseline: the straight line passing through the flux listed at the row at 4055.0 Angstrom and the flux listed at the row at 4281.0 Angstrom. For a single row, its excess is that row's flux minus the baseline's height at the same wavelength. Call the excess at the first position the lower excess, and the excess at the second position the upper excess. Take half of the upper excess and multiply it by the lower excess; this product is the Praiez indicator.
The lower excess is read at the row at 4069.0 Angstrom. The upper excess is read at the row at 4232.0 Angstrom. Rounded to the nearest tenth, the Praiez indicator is -1.7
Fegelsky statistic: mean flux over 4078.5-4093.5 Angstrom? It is 24.1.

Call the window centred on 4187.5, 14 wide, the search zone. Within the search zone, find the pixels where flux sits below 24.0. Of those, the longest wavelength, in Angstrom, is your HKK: 4194.0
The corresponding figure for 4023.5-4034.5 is 4034.0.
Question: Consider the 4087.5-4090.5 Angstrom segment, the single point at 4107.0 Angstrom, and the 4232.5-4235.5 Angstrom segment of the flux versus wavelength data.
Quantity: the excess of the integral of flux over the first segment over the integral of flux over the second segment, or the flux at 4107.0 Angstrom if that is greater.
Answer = 24.2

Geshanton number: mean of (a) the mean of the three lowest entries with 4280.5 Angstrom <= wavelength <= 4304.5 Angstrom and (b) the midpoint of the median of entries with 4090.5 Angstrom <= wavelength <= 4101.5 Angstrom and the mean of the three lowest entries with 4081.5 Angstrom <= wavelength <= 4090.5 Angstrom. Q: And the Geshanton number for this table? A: 21.87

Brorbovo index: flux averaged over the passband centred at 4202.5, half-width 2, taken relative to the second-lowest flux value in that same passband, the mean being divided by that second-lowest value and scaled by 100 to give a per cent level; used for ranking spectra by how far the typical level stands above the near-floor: 102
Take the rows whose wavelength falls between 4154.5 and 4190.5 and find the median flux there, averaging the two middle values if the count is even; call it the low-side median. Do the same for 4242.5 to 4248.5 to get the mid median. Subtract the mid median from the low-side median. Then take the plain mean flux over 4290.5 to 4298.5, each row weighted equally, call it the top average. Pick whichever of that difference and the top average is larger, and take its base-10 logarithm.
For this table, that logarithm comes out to 1.37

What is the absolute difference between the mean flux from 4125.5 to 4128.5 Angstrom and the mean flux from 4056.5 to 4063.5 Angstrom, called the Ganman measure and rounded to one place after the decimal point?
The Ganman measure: 3.6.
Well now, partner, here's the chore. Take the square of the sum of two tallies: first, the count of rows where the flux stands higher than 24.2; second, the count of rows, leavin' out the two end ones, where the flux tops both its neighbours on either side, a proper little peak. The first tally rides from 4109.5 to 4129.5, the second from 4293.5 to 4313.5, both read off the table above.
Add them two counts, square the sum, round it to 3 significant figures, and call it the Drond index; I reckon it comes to 169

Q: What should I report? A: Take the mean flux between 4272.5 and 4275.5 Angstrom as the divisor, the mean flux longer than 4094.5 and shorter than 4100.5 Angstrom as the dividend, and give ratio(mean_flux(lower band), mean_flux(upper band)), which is 1.05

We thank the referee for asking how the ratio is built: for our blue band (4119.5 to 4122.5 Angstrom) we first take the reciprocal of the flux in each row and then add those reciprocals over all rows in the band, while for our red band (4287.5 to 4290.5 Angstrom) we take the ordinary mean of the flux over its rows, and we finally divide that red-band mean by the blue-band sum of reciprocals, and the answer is 193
